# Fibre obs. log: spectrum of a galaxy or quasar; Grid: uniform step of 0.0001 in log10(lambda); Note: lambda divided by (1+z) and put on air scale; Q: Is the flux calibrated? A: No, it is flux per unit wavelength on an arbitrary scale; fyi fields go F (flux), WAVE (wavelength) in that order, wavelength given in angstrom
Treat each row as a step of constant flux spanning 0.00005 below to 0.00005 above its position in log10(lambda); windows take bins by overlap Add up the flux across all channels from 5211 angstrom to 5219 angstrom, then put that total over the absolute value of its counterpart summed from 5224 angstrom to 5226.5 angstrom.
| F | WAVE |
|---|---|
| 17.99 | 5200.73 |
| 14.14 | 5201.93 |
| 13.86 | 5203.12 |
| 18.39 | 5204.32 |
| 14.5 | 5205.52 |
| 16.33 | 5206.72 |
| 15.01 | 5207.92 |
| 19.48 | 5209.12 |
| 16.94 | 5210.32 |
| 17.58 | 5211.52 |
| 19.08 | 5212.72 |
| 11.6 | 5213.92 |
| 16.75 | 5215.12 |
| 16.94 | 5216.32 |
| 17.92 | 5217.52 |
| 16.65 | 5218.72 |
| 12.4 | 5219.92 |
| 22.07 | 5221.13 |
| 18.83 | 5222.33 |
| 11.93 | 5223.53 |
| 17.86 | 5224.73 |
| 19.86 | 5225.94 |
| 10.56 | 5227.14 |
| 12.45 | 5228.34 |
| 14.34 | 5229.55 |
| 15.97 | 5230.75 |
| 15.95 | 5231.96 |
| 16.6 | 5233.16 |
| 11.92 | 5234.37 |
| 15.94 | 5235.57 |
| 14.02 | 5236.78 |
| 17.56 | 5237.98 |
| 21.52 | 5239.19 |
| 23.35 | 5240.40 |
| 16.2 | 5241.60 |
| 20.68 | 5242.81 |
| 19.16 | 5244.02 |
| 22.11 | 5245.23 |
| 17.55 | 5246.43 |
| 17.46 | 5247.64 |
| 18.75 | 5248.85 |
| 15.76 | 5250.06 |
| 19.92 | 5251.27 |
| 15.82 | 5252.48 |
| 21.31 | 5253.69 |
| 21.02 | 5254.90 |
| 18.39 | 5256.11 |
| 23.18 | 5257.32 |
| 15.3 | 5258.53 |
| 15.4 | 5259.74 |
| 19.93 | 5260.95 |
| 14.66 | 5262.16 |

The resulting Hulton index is 3.09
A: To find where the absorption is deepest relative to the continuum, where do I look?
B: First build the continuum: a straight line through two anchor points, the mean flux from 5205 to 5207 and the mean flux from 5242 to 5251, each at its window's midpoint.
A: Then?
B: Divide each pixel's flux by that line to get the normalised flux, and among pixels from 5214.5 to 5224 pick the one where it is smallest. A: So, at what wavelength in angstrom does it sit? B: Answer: 5223.53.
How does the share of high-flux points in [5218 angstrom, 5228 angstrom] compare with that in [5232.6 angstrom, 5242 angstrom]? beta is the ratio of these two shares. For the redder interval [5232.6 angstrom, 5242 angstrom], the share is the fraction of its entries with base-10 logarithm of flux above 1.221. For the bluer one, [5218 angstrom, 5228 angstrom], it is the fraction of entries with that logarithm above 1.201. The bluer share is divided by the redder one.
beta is 1.7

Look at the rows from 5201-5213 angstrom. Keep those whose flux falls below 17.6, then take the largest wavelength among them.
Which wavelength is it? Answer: 5211.52 angstrom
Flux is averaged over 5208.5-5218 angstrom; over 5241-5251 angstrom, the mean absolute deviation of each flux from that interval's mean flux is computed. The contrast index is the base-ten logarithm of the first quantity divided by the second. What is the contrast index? 1.00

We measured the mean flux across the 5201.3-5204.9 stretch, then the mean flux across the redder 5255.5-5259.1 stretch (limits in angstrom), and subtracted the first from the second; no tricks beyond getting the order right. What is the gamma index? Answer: 3.5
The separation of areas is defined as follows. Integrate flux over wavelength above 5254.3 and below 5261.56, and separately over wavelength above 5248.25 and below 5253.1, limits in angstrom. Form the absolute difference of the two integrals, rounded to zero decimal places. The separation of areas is 52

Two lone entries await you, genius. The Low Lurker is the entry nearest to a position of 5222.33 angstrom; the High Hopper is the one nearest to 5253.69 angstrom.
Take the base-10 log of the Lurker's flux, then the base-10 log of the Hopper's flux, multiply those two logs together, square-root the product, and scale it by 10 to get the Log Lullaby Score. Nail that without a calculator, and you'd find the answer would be 13.0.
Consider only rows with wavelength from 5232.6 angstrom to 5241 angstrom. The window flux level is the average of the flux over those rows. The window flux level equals 17.3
